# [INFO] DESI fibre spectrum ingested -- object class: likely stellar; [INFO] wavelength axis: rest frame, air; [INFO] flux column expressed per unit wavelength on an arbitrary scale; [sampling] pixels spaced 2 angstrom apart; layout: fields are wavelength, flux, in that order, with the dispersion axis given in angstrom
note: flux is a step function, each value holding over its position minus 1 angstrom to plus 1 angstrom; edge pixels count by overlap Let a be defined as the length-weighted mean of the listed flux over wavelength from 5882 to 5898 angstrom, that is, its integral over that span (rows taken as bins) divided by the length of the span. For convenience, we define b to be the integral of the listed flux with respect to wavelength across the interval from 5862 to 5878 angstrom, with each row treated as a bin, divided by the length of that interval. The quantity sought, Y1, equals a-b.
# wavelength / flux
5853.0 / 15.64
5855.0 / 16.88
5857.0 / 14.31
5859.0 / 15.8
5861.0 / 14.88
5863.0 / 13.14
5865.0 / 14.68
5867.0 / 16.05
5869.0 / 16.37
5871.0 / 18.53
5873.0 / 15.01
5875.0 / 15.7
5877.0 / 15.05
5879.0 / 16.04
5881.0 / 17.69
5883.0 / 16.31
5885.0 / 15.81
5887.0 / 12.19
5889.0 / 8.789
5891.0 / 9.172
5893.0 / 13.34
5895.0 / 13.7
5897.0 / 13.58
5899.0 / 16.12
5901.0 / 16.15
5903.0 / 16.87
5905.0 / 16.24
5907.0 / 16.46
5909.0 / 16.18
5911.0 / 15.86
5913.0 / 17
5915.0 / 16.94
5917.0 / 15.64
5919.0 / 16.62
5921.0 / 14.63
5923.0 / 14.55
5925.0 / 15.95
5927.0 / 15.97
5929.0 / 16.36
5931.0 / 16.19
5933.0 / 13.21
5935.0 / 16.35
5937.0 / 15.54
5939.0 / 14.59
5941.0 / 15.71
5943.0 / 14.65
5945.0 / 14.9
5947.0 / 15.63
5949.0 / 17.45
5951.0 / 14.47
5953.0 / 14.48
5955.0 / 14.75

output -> -2.7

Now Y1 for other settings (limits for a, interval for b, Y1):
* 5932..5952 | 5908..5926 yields -0.7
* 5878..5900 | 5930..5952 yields -1.4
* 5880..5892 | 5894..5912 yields -2.4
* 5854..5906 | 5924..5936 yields -0.7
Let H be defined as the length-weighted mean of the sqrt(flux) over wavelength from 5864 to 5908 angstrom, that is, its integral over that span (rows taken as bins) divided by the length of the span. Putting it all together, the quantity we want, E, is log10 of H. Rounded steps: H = 3.86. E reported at 0.586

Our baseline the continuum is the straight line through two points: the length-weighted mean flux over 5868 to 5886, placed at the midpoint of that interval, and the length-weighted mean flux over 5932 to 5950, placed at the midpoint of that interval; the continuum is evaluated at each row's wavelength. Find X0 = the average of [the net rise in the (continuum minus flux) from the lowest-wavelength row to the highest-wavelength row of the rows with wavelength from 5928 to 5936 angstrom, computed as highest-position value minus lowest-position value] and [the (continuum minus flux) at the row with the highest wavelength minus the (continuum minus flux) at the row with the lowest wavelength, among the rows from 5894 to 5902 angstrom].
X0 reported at -1.31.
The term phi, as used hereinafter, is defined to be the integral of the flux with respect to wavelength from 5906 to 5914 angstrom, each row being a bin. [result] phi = 131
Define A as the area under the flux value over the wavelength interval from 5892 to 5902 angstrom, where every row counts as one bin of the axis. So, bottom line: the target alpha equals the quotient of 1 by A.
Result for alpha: 0.007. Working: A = 146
